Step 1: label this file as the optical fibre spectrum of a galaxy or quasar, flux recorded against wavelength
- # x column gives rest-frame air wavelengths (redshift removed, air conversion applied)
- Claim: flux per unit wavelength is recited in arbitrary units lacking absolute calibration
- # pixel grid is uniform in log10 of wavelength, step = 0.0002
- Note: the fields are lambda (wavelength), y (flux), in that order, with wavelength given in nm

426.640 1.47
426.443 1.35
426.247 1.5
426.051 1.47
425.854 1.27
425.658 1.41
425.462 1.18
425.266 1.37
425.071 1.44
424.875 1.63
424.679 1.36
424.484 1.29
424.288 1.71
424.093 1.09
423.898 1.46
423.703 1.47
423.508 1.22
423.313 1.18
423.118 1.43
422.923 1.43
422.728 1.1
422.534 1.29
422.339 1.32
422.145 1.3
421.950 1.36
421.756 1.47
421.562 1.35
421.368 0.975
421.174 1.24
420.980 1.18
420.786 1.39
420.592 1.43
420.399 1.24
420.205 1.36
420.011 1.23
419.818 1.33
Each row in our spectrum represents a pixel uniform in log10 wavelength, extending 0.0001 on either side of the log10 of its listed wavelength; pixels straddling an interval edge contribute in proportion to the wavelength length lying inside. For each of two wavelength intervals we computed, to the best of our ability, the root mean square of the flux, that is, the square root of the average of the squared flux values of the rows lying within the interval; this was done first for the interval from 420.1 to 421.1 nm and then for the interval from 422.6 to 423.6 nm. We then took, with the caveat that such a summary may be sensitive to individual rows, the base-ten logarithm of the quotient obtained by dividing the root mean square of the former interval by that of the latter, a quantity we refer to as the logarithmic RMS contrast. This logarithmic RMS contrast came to 0.01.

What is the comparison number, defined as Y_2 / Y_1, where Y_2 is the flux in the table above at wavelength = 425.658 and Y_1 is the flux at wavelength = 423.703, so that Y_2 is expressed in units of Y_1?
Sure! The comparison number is 0.96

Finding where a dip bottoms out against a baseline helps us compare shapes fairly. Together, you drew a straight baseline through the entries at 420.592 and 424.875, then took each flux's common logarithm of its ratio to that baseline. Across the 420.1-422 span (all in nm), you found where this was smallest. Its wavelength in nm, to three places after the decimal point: 421.368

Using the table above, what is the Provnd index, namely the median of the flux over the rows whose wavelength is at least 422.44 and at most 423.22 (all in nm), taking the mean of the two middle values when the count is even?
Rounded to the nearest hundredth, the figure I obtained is 1.36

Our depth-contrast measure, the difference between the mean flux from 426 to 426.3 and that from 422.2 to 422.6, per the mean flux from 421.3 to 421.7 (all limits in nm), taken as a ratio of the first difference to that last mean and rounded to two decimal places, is 0.15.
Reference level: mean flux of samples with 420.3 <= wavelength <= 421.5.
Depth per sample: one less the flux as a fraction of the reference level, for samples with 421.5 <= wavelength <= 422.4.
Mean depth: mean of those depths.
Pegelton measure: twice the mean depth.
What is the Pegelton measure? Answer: -0.19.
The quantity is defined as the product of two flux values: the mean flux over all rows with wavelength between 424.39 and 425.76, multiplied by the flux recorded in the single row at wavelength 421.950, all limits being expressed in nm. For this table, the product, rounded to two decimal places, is 1.88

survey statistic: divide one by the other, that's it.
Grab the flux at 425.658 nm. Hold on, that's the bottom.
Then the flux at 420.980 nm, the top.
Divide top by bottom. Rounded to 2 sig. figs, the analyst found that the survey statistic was 0.84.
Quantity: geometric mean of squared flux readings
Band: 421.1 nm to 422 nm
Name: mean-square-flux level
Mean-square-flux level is 1.6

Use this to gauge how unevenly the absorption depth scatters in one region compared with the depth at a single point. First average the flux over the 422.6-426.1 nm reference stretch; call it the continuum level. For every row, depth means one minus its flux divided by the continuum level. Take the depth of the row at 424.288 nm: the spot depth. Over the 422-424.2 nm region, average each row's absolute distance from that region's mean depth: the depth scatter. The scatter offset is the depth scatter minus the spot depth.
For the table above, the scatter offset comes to 0.34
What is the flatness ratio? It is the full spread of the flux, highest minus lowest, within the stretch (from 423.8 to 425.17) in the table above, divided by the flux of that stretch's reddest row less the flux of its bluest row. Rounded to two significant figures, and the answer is -31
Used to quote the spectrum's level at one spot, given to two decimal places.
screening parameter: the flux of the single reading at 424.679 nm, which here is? 1.36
